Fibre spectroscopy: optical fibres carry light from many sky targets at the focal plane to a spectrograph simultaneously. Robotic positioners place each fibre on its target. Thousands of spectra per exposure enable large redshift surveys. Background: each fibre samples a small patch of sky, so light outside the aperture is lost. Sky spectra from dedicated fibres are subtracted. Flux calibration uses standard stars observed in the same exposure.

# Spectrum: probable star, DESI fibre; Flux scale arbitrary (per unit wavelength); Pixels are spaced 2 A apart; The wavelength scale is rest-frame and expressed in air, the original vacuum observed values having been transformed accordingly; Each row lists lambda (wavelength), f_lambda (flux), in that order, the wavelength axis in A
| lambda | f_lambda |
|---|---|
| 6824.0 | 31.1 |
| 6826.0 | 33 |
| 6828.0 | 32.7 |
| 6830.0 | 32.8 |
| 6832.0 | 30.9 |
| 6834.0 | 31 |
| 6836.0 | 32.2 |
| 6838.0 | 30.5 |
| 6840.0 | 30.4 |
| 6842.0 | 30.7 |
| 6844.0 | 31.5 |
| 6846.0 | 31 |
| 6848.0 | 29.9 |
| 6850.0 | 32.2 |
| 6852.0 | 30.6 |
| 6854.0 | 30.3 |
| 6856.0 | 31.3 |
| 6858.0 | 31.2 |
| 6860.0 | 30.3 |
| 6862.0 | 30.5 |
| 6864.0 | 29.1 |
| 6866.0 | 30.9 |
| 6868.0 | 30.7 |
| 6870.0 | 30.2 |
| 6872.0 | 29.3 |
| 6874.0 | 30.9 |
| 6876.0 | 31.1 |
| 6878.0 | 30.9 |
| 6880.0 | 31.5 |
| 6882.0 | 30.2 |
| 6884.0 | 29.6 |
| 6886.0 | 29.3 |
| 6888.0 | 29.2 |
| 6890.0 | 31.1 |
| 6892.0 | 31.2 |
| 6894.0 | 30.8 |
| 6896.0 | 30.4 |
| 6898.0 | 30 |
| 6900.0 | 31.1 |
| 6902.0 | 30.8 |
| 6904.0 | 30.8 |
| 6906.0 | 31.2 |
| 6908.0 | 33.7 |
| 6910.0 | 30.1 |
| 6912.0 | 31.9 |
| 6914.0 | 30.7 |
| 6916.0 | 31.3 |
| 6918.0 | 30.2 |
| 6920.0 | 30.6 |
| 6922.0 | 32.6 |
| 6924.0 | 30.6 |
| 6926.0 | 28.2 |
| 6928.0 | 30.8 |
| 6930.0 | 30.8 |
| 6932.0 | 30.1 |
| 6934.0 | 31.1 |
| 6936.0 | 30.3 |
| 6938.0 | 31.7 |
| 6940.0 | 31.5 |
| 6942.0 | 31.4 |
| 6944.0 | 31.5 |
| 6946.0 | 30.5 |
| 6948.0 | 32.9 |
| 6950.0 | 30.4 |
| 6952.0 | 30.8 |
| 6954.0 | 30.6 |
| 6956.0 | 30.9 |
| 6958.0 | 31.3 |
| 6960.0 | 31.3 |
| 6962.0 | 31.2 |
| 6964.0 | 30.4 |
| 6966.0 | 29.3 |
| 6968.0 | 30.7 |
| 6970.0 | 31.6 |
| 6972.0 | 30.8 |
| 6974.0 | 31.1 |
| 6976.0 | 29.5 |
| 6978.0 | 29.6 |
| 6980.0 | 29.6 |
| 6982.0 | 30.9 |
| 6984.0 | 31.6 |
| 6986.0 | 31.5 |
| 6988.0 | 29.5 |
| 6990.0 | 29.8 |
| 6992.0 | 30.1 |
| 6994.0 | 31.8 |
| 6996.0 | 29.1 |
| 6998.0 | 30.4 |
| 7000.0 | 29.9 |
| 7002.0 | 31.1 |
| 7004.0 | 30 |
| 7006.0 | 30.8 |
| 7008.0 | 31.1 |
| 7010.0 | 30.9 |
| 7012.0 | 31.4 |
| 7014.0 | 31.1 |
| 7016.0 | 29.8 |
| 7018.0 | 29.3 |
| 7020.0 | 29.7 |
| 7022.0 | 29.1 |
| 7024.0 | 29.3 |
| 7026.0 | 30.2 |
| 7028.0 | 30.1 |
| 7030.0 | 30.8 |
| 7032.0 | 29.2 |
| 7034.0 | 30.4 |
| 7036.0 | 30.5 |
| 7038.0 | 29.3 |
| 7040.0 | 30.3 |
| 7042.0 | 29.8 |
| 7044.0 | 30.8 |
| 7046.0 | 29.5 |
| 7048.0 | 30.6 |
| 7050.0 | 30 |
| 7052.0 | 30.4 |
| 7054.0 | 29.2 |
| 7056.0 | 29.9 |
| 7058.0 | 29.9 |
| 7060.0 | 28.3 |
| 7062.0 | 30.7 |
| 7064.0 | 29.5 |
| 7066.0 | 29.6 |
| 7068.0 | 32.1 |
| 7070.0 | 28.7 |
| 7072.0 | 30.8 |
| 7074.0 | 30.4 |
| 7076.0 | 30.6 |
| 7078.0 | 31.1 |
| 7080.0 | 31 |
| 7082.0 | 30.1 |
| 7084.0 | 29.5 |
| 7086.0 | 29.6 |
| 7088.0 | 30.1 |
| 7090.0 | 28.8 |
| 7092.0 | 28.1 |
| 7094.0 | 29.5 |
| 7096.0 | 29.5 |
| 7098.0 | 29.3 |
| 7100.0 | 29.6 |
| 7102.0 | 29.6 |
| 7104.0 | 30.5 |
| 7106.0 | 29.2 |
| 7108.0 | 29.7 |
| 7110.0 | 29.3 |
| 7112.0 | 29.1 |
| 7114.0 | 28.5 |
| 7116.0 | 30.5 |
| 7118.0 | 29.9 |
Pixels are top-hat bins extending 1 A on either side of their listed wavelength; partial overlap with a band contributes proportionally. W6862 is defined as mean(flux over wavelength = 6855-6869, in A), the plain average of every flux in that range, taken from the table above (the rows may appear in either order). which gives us 30.6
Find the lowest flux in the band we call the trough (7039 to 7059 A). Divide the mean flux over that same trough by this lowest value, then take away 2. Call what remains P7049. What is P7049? -0.971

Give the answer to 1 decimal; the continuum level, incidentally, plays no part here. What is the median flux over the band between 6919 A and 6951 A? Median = 30.8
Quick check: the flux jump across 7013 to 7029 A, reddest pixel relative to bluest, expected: -1.0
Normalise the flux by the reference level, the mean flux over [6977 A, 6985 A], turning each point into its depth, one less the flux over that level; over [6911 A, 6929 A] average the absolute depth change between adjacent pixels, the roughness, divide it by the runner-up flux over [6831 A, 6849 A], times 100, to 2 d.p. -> 0.16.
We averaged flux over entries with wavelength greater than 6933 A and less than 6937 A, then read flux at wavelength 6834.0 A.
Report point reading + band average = 61.7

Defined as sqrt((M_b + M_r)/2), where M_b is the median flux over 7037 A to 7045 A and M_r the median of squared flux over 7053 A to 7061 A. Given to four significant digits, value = 21.25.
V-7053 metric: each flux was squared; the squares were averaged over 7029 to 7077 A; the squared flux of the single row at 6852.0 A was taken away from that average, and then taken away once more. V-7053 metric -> -969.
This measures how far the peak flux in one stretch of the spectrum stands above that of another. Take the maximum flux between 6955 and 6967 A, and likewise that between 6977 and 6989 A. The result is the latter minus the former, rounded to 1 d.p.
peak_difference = 0.3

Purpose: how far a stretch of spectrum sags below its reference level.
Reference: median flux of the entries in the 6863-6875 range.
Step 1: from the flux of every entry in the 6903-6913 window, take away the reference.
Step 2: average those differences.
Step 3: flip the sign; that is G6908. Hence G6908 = -1.1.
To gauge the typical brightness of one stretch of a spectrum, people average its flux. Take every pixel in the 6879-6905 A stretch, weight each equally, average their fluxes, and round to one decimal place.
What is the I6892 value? 30.5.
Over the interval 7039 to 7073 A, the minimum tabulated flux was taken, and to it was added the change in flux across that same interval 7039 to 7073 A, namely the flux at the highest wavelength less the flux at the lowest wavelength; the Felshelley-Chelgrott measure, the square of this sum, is 829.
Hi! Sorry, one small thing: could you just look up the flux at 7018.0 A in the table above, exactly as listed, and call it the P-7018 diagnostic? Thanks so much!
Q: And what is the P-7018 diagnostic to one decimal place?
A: 29.3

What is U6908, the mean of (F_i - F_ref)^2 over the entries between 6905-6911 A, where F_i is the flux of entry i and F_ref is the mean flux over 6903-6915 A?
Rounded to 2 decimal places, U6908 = 2.34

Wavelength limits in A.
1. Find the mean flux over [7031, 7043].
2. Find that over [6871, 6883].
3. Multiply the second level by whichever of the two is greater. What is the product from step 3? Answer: 939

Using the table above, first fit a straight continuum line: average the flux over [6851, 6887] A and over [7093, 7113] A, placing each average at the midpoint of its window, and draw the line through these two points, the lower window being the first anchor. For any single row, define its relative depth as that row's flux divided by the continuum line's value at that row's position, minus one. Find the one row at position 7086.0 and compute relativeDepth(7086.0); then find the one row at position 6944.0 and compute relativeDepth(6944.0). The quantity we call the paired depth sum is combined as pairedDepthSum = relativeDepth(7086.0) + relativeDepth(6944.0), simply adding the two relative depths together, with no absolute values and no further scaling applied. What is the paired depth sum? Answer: 0.045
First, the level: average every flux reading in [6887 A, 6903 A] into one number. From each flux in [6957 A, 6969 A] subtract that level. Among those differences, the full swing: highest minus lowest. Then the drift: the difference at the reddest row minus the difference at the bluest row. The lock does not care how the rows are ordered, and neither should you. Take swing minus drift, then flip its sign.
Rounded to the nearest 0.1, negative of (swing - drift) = -2.6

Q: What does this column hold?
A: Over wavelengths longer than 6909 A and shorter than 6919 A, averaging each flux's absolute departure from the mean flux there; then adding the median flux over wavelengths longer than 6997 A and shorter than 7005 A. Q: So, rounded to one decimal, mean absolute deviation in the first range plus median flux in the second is 30.8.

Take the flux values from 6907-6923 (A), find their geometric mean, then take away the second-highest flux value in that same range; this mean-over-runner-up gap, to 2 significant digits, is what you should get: -1.2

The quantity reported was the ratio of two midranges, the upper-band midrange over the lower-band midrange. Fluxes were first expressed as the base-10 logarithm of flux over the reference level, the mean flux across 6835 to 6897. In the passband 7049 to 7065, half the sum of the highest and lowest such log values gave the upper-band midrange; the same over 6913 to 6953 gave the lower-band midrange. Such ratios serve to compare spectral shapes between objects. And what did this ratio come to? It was 7.5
